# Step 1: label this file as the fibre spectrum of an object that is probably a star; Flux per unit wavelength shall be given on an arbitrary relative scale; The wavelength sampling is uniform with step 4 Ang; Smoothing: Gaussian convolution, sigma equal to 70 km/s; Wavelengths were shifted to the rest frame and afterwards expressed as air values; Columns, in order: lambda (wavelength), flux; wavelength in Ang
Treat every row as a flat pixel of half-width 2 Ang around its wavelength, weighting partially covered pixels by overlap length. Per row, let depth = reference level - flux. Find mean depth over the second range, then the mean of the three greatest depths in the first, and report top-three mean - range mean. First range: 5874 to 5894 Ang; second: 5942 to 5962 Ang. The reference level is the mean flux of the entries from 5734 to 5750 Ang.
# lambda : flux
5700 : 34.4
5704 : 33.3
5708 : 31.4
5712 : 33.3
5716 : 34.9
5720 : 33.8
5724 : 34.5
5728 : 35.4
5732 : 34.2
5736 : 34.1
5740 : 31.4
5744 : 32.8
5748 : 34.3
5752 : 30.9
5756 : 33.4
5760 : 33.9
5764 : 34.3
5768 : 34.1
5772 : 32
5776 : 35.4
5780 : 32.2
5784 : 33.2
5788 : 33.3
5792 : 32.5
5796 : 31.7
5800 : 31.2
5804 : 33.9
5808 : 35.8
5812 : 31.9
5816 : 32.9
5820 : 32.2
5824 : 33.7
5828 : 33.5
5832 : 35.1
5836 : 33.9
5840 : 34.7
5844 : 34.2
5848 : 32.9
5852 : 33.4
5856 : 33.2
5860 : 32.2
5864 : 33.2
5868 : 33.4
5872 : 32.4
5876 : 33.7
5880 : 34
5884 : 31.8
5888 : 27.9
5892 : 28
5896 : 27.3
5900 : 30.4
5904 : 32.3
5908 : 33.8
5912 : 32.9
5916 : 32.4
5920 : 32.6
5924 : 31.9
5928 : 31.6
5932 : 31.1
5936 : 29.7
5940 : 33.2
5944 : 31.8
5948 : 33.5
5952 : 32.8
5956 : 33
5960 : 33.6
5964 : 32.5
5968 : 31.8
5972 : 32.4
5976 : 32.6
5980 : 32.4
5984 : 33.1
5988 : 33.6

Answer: 3.7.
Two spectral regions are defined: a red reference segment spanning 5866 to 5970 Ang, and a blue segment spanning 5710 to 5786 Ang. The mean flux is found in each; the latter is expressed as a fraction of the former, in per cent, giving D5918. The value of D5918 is 105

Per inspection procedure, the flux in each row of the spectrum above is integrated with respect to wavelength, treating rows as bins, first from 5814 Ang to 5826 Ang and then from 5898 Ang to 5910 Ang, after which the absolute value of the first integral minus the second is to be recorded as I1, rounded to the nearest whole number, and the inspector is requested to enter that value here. 9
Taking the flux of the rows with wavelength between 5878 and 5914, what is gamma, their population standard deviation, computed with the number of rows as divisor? 2.5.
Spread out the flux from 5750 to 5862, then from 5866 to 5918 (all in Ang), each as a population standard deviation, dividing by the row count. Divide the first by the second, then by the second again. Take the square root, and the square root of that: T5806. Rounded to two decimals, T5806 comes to 0.69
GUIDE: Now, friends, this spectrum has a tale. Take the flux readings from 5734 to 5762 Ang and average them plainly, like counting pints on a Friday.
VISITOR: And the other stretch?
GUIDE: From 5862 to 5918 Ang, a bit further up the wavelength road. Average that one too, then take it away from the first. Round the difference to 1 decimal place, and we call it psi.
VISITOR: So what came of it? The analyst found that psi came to 1.3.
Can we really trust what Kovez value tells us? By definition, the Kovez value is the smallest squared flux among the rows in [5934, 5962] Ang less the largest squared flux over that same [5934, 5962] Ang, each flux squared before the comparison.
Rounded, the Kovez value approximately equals -247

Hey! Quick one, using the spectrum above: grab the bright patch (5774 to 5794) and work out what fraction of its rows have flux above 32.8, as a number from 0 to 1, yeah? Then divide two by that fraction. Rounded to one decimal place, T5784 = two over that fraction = 3.3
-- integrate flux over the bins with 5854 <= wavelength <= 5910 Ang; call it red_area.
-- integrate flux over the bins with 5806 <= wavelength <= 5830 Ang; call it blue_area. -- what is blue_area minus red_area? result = -974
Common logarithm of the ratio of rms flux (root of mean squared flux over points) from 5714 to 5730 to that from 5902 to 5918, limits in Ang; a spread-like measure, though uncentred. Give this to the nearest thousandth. 0.023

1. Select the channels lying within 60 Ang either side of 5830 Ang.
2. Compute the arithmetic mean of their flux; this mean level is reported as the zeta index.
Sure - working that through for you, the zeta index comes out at 33.0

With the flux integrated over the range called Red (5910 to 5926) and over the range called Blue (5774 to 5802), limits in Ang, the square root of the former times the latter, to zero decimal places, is 690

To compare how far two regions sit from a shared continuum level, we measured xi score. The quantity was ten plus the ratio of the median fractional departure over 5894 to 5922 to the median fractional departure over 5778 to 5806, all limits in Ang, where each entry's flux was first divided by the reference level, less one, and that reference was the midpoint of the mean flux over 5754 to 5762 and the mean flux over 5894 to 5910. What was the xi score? 10.5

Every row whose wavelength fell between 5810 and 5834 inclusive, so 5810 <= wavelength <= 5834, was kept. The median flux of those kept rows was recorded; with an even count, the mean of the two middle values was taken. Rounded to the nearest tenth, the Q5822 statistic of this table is 33.2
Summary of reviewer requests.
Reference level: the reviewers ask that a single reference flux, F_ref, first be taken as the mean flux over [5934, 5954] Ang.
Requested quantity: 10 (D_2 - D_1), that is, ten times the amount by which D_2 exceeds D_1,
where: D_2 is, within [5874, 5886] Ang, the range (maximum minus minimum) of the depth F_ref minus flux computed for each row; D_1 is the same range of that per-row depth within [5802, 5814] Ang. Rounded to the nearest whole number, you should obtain -17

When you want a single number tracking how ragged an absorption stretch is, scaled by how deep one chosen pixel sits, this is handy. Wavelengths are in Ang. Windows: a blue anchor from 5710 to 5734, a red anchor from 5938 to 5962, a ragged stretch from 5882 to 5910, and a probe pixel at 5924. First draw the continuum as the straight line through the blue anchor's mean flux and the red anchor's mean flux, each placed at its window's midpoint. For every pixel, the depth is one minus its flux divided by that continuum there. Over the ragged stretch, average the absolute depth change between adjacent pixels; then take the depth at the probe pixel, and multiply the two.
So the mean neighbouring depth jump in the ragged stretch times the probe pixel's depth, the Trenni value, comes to 0.0021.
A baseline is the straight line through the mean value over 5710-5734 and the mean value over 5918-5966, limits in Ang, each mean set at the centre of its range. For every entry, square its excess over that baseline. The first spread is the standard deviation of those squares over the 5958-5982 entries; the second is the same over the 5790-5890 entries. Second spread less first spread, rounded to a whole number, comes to 4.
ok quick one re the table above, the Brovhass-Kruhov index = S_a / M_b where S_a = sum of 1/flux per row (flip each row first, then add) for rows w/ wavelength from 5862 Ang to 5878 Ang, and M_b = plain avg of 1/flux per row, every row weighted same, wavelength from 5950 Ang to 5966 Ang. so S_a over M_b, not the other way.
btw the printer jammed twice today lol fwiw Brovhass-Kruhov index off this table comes 3.98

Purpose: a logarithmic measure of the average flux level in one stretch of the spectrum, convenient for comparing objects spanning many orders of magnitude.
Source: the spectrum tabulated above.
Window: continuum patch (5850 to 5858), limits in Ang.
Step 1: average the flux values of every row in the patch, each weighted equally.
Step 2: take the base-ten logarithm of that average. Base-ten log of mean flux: 1.52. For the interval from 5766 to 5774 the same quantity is 1.52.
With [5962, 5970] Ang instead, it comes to 1.51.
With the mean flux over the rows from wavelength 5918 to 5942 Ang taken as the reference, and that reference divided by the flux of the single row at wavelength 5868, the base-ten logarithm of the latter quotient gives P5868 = -0.023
